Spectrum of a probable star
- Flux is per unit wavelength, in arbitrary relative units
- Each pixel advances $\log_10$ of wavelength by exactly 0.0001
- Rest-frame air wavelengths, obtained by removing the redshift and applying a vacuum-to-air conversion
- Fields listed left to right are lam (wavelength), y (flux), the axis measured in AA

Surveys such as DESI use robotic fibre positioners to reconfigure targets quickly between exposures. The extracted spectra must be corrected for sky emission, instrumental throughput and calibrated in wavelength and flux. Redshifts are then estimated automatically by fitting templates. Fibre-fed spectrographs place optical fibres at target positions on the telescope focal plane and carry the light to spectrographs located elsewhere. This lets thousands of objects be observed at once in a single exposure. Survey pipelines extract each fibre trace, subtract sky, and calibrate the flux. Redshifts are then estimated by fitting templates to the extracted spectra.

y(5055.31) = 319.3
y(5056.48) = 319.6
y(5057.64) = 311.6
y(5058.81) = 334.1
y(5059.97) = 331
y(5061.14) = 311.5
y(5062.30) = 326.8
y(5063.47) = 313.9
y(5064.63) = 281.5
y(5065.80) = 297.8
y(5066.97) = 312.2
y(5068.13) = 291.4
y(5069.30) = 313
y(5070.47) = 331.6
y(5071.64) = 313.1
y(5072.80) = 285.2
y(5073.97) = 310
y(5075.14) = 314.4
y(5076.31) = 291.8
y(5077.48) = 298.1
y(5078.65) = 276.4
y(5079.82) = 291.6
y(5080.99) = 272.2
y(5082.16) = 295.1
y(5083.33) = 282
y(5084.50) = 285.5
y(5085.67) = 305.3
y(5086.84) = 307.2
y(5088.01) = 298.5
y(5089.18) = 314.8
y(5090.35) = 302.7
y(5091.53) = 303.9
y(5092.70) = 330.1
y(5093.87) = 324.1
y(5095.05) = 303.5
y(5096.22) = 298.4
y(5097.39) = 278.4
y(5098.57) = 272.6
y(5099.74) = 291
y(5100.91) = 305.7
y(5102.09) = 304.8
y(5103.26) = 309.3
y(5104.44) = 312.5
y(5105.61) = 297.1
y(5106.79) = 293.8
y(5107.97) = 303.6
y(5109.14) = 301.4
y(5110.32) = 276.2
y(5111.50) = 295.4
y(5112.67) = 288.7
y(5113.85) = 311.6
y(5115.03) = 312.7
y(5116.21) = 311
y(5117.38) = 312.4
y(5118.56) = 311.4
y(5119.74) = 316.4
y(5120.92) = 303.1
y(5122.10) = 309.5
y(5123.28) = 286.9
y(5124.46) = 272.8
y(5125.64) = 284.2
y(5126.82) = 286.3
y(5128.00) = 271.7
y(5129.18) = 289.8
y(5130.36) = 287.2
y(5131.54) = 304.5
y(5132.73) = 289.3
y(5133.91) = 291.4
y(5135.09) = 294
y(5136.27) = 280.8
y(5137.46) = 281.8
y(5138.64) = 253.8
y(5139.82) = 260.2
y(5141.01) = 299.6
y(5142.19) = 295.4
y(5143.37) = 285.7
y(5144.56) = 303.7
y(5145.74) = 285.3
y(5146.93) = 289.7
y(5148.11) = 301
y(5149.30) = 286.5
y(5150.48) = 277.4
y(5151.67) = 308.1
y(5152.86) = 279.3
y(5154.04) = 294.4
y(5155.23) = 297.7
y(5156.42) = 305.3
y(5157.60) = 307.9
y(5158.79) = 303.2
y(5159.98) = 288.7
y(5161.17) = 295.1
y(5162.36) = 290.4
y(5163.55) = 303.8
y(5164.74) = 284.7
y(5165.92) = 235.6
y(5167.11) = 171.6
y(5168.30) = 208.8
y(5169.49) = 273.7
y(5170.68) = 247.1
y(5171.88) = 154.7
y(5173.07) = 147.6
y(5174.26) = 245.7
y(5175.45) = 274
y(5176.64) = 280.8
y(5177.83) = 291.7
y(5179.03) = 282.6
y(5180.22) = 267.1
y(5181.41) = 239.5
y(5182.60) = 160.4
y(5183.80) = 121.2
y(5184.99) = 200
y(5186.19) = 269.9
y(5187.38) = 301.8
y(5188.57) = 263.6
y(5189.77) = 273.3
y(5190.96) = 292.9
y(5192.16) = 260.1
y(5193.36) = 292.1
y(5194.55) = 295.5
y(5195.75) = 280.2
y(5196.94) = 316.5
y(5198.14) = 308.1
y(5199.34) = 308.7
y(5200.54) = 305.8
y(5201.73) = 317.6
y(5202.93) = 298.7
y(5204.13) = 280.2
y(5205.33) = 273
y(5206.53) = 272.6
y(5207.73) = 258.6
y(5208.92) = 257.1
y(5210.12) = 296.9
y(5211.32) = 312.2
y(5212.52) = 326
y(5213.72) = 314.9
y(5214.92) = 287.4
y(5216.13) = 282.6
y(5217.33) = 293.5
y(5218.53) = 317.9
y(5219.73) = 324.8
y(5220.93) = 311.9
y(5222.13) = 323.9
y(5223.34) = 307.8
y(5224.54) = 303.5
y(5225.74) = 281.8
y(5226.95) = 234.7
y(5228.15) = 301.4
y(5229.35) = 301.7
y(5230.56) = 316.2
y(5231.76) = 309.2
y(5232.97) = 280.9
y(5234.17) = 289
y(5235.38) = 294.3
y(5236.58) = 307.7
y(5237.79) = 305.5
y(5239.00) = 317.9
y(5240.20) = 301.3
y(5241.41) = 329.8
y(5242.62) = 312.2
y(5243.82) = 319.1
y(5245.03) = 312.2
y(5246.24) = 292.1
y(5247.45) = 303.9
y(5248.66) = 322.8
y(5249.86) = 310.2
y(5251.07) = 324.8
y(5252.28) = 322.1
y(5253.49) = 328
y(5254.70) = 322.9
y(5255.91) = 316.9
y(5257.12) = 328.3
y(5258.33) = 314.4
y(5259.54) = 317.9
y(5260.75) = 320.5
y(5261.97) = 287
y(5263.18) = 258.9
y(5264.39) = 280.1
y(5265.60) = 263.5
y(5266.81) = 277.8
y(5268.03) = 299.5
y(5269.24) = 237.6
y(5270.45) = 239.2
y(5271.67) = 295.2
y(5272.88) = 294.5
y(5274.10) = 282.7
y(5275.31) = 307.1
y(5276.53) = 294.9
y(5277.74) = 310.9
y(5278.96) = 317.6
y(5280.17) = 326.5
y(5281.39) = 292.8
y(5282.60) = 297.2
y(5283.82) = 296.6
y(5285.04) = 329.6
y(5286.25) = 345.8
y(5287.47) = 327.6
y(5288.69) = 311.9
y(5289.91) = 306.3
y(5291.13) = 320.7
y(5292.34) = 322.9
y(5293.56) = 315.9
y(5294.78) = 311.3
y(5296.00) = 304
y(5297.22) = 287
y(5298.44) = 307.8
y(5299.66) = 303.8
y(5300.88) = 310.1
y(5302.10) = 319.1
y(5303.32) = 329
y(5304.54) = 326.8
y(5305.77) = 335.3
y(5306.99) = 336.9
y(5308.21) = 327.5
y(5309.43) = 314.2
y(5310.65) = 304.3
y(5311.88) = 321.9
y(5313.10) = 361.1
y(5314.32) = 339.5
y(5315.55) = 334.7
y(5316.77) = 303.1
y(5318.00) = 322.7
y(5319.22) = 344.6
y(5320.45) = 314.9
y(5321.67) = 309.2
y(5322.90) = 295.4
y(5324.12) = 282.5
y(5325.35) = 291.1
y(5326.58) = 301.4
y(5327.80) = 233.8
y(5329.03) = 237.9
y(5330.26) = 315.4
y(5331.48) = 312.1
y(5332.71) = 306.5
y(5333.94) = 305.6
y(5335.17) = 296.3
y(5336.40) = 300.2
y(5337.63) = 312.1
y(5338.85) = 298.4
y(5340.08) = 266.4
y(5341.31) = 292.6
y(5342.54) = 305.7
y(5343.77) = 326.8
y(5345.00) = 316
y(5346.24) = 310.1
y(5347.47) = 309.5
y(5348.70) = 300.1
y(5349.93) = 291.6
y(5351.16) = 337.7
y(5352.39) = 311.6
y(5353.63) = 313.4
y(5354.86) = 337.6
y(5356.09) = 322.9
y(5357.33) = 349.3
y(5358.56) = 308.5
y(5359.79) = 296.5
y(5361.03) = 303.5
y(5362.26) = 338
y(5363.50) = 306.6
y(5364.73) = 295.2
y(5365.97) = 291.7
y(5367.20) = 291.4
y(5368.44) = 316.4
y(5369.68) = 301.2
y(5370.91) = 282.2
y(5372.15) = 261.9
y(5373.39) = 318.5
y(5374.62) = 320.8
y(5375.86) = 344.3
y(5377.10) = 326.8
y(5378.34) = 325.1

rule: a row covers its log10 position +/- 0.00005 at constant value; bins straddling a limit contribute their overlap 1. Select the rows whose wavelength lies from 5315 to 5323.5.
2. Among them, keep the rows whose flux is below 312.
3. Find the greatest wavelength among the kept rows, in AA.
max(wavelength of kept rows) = 5322.90 AA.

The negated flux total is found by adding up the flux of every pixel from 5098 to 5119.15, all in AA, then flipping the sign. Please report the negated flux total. -5411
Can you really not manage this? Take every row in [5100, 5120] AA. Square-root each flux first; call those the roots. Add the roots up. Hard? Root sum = 296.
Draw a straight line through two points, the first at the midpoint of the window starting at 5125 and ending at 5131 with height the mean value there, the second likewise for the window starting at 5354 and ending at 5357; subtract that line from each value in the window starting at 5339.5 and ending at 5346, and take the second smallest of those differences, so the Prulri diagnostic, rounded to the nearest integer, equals -35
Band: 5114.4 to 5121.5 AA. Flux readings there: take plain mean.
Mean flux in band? 311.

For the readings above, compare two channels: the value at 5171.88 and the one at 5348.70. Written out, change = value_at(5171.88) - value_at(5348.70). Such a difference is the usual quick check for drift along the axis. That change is -145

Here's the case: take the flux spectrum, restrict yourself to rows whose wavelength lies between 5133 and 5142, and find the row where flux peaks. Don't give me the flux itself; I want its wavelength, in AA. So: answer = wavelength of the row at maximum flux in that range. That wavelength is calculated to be 5141.01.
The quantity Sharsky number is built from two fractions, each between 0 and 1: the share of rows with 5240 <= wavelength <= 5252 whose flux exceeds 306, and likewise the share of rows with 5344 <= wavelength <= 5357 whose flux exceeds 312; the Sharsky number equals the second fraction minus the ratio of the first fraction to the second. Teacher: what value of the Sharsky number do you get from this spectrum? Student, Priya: -0.9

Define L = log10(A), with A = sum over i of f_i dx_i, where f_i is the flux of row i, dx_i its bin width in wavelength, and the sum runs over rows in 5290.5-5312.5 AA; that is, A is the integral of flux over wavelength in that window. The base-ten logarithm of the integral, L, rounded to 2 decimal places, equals 3.84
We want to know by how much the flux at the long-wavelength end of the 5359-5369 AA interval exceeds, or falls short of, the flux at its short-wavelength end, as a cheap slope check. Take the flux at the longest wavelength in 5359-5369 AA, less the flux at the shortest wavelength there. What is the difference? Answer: 20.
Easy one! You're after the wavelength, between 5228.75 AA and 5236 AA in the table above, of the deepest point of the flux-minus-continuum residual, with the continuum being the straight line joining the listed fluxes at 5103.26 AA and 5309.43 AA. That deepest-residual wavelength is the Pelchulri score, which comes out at 5232.97 AA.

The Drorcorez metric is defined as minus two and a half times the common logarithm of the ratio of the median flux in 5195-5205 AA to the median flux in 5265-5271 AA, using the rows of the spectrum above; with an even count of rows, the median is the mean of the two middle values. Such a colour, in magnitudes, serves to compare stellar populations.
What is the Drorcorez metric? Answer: -0.17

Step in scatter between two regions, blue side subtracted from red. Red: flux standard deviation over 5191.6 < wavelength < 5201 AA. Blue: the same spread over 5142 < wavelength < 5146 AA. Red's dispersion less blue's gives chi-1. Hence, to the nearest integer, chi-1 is 10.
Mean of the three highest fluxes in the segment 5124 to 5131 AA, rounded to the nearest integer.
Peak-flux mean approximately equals 288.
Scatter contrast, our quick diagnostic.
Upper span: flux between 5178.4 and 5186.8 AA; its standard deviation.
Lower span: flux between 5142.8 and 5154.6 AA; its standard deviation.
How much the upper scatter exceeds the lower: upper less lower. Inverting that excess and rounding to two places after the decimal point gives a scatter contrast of 0.02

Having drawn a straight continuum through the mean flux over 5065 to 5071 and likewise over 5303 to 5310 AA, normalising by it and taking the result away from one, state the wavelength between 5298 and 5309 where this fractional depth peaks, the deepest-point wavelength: 5299.66 AA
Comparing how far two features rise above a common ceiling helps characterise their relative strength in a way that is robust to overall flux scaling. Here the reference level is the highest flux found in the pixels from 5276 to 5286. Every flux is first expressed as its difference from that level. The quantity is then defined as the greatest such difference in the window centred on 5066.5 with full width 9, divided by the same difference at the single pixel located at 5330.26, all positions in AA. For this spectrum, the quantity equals -0.14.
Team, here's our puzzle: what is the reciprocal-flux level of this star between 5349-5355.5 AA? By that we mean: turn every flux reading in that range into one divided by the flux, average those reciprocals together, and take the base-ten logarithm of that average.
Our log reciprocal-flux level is -2.50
